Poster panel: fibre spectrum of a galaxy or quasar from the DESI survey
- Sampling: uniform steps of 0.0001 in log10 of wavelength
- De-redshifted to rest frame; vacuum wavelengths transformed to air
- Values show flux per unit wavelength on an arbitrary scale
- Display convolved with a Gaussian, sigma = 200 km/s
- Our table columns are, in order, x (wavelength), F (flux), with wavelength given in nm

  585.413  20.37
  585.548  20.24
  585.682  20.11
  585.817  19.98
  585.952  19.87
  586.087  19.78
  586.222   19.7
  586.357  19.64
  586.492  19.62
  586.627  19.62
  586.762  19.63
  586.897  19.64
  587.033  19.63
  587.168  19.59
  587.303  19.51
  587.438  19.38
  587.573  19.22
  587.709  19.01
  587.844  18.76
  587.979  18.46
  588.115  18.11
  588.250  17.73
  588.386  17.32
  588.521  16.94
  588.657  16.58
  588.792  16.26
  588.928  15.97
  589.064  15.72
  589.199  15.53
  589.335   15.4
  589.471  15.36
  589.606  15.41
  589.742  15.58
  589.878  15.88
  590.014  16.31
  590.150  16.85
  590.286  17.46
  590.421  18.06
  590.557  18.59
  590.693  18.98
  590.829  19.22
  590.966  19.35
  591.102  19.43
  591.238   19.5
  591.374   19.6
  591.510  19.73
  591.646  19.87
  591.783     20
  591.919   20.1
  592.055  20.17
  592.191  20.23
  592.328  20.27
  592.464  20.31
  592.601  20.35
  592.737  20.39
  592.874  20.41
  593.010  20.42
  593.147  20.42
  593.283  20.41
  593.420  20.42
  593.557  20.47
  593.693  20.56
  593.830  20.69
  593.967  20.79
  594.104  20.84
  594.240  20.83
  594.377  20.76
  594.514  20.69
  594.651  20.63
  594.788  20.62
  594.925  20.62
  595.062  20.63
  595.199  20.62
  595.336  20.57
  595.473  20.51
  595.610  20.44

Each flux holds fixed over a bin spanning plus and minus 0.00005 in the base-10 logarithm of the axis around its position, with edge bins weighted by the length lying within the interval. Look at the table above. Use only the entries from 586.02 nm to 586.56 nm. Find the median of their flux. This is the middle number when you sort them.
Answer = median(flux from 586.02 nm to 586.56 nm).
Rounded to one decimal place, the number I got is 19.7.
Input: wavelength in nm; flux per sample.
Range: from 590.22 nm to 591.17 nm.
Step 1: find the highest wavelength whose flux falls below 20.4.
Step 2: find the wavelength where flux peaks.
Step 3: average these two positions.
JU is 591.10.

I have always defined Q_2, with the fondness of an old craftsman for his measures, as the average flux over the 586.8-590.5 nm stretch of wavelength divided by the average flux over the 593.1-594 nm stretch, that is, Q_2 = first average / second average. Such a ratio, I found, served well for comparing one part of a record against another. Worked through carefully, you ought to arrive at 0.85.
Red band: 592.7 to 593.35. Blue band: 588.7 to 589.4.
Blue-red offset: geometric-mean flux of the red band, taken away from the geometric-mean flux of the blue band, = -5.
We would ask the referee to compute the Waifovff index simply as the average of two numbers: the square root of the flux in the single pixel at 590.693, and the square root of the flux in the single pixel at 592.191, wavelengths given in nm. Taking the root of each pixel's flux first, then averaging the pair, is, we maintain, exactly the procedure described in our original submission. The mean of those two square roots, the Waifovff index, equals 4.43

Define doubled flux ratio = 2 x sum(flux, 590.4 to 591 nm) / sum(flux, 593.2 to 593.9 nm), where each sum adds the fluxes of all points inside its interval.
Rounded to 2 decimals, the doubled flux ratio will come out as 1.84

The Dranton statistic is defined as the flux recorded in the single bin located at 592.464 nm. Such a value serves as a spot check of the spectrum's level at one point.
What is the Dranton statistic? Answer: 20.31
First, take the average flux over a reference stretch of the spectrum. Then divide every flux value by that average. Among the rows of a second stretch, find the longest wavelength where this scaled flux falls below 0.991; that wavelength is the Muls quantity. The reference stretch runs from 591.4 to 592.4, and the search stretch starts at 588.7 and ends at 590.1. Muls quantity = 590.014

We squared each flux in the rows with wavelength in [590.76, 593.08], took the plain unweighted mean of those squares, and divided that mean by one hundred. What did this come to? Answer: 4.0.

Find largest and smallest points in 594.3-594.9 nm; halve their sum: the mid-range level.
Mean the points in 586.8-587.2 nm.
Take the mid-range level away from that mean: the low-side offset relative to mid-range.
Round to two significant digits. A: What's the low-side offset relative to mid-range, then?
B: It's -1.1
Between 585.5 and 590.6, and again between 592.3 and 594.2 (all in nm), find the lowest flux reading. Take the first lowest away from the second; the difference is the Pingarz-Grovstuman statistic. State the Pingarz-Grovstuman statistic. 4.9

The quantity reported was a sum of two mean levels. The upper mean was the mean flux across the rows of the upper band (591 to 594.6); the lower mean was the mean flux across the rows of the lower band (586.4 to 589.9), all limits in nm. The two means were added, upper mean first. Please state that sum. 38.0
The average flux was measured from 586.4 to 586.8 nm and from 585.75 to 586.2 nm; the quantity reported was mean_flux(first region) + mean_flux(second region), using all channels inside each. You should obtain 39.5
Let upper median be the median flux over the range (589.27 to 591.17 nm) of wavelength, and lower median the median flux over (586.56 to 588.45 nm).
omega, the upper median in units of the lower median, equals 0.89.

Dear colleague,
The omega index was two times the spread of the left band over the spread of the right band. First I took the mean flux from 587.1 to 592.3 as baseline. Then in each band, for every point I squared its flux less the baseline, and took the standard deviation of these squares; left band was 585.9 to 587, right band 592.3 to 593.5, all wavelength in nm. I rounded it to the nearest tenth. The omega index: 2.4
